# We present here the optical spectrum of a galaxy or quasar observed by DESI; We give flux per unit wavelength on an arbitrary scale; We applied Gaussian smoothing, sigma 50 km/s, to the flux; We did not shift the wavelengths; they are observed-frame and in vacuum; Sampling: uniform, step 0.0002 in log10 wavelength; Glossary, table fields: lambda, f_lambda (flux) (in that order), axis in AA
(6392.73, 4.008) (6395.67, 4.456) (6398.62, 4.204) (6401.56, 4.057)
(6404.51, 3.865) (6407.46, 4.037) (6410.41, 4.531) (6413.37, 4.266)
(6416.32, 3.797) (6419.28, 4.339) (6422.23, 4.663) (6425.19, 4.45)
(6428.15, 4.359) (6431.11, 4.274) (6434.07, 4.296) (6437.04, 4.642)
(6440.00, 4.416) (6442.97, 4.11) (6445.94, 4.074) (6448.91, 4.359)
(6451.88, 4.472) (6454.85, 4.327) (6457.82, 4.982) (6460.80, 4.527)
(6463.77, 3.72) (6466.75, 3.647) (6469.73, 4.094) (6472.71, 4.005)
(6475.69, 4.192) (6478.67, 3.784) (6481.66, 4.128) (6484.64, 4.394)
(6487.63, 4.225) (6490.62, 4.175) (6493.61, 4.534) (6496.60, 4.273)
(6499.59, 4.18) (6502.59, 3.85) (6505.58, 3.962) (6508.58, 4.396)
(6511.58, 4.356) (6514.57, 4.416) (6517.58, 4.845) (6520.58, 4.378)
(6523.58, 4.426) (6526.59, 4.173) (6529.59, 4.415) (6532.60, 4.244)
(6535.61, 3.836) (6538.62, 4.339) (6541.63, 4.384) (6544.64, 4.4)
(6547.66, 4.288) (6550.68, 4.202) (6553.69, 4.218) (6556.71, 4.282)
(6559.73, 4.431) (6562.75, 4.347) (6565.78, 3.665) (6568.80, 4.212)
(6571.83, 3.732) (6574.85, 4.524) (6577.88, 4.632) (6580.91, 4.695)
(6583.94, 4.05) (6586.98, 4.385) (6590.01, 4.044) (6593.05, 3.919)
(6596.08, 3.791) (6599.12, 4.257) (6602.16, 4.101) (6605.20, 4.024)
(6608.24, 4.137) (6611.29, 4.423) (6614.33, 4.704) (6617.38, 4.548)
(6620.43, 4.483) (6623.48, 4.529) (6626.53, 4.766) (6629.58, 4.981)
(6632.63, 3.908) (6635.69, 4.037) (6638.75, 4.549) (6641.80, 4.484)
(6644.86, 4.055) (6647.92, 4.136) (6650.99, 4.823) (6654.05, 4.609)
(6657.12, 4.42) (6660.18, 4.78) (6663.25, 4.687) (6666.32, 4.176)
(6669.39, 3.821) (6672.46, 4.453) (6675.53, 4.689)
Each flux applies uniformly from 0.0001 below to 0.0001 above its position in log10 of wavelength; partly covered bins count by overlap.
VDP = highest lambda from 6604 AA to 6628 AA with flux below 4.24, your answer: 6608.24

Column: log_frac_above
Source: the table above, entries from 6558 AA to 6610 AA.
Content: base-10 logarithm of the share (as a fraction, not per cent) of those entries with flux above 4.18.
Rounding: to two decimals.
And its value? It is -0.33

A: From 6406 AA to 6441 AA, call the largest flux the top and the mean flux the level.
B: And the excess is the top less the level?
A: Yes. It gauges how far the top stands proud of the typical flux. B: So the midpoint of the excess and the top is 2.49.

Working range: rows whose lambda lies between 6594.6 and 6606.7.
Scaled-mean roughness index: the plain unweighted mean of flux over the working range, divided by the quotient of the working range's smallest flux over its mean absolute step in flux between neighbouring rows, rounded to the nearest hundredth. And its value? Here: 0.25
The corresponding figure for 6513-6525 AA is 0.32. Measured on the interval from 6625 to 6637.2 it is 0.53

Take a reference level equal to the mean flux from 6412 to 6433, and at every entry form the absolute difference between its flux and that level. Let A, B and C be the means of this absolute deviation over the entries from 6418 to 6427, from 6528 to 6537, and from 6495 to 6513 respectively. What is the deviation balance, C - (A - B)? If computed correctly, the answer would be 0.22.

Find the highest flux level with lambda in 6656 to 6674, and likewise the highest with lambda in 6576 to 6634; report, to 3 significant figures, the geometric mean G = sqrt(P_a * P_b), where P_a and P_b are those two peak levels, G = 4.88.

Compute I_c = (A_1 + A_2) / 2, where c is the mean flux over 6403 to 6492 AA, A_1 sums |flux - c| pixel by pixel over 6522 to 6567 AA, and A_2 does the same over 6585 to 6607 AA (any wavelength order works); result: 1.9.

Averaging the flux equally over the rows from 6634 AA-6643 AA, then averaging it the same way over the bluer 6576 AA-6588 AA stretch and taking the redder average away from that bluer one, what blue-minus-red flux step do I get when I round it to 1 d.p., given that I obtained 0.1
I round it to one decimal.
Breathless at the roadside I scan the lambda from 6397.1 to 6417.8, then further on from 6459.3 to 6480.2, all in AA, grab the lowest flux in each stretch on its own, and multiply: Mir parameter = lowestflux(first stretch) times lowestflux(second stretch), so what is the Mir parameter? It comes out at 13.8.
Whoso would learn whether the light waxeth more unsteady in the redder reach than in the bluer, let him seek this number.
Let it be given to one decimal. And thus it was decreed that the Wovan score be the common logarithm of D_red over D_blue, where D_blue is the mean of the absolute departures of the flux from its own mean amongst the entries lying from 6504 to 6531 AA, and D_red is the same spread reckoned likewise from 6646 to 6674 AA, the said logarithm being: 0.3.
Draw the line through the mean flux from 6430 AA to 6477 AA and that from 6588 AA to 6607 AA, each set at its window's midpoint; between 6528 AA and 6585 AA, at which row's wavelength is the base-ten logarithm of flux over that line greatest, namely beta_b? 6580.91 AA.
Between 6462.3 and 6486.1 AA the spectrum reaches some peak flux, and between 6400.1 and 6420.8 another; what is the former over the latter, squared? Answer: 0.94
